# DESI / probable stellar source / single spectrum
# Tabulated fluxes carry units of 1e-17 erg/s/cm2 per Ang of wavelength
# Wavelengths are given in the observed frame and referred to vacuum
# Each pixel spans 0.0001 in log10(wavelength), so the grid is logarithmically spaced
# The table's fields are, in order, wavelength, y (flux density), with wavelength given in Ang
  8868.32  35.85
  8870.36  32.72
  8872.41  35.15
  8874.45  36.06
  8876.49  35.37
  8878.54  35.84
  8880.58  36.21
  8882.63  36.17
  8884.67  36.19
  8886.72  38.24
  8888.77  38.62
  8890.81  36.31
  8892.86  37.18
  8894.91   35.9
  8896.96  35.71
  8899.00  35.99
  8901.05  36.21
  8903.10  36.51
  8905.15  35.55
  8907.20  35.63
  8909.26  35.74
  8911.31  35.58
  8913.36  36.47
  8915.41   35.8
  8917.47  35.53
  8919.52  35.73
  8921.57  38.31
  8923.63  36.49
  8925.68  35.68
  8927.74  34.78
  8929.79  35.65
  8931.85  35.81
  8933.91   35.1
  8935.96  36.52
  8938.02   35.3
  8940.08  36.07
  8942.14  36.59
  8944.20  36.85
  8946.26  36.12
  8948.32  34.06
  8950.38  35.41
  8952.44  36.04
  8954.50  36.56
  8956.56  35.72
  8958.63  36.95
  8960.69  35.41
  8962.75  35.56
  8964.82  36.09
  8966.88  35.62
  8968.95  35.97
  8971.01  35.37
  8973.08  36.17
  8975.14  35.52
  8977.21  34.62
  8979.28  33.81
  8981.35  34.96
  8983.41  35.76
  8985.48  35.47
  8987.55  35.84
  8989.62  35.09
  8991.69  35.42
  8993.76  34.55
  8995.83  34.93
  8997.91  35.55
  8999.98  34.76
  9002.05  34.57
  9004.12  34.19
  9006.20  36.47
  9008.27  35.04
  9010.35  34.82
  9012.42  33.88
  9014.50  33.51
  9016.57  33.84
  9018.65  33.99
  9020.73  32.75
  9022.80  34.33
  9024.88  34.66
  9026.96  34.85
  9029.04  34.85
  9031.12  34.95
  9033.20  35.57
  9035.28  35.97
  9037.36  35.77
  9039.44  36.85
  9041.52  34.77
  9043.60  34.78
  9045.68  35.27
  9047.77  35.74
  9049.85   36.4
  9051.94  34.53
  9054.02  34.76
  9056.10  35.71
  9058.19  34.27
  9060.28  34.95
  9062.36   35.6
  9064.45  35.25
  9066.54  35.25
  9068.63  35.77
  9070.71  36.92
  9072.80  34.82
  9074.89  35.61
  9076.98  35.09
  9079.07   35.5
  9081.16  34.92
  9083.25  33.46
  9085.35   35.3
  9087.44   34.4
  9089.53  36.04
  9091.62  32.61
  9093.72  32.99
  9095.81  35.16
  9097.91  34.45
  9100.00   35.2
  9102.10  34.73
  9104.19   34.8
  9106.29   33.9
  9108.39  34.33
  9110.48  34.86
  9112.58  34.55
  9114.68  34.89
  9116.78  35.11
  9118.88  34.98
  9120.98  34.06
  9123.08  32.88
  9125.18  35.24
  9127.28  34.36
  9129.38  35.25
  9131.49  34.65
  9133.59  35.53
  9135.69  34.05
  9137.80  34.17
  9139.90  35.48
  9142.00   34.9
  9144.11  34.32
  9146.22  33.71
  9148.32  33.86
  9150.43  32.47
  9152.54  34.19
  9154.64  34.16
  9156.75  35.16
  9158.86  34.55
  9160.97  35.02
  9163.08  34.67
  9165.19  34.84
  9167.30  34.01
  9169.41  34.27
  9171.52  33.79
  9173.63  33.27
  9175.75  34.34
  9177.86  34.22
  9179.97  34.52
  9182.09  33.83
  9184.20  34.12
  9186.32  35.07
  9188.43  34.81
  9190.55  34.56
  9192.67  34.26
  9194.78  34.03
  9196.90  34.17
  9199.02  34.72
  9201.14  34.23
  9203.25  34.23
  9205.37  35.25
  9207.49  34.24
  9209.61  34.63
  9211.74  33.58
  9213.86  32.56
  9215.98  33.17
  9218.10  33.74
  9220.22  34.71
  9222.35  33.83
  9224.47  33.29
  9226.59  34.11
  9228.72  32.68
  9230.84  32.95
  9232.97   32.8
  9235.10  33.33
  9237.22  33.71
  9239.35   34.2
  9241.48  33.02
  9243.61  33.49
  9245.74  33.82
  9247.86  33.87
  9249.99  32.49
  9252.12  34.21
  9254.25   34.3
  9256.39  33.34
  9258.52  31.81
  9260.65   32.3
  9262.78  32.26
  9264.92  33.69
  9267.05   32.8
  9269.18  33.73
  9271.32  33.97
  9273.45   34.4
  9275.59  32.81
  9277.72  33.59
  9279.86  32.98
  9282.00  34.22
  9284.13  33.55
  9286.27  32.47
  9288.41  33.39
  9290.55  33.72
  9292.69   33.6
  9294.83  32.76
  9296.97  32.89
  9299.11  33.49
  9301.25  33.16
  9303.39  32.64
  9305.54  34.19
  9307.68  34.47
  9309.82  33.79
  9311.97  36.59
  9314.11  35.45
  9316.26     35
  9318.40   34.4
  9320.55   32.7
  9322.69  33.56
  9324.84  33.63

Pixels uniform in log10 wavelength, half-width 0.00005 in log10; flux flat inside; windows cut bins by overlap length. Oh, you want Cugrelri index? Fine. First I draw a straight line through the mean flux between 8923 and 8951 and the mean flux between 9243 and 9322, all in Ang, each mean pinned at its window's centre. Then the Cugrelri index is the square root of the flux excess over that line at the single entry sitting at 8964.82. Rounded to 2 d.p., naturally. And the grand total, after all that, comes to 0.72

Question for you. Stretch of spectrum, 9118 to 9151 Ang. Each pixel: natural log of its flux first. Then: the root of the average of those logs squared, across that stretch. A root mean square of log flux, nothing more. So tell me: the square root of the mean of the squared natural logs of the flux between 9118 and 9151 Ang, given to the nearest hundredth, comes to 3.54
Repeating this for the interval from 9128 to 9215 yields 3.54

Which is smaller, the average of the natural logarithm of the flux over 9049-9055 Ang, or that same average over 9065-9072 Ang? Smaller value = 3.56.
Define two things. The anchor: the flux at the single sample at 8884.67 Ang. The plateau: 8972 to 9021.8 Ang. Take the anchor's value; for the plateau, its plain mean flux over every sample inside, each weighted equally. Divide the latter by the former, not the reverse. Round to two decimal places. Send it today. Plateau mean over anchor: 0.96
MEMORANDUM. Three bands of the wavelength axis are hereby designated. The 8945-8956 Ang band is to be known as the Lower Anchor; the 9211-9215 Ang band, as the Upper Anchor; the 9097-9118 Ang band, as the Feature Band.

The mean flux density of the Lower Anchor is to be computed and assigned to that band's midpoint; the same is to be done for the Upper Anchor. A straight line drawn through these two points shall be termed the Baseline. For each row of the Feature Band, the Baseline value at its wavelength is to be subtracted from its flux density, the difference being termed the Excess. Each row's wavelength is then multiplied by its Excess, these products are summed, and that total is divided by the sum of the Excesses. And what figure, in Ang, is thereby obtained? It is 9108.6 Ang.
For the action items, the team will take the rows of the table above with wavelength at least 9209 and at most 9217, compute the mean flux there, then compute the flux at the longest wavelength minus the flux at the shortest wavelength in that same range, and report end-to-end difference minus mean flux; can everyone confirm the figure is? -34.9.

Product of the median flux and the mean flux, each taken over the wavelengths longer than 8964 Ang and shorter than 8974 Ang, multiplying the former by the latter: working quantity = 1289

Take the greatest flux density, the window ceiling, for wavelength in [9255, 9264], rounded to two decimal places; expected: 33.34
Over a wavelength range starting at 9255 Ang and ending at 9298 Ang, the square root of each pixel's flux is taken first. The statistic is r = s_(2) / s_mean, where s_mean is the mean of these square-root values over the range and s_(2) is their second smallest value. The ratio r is 0.986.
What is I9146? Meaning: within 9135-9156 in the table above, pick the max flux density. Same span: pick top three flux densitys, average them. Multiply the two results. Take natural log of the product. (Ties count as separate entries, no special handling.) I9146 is 7.12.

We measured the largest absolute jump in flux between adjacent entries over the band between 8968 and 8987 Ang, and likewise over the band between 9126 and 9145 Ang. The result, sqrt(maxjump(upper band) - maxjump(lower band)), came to 0.57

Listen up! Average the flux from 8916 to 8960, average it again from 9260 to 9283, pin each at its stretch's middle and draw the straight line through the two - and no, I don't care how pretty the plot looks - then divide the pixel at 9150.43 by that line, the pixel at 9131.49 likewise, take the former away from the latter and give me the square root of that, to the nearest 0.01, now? 0.24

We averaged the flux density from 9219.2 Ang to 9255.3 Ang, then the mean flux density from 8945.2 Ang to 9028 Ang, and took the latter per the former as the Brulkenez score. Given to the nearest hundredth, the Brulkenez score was 1.05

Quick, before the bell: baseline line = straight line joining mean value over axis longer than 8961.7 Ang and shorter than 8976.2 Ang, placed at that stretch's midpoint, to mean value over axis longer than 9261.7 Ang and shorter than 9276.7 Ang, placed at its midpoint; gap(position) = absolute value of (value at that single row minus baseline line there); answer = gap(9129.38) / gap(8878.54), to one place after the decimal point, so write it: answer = 1.2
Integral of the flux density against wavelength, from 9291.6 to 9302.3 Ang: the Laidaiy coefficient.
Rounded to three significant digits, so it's 355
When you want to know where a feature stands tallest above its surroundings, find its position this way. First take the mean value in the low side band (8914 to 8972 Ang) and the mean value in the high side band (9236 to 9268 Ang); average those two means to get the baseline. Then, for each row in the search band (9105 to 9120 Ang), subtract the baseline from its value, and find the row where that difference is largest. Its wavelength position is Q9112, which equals 9116.78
